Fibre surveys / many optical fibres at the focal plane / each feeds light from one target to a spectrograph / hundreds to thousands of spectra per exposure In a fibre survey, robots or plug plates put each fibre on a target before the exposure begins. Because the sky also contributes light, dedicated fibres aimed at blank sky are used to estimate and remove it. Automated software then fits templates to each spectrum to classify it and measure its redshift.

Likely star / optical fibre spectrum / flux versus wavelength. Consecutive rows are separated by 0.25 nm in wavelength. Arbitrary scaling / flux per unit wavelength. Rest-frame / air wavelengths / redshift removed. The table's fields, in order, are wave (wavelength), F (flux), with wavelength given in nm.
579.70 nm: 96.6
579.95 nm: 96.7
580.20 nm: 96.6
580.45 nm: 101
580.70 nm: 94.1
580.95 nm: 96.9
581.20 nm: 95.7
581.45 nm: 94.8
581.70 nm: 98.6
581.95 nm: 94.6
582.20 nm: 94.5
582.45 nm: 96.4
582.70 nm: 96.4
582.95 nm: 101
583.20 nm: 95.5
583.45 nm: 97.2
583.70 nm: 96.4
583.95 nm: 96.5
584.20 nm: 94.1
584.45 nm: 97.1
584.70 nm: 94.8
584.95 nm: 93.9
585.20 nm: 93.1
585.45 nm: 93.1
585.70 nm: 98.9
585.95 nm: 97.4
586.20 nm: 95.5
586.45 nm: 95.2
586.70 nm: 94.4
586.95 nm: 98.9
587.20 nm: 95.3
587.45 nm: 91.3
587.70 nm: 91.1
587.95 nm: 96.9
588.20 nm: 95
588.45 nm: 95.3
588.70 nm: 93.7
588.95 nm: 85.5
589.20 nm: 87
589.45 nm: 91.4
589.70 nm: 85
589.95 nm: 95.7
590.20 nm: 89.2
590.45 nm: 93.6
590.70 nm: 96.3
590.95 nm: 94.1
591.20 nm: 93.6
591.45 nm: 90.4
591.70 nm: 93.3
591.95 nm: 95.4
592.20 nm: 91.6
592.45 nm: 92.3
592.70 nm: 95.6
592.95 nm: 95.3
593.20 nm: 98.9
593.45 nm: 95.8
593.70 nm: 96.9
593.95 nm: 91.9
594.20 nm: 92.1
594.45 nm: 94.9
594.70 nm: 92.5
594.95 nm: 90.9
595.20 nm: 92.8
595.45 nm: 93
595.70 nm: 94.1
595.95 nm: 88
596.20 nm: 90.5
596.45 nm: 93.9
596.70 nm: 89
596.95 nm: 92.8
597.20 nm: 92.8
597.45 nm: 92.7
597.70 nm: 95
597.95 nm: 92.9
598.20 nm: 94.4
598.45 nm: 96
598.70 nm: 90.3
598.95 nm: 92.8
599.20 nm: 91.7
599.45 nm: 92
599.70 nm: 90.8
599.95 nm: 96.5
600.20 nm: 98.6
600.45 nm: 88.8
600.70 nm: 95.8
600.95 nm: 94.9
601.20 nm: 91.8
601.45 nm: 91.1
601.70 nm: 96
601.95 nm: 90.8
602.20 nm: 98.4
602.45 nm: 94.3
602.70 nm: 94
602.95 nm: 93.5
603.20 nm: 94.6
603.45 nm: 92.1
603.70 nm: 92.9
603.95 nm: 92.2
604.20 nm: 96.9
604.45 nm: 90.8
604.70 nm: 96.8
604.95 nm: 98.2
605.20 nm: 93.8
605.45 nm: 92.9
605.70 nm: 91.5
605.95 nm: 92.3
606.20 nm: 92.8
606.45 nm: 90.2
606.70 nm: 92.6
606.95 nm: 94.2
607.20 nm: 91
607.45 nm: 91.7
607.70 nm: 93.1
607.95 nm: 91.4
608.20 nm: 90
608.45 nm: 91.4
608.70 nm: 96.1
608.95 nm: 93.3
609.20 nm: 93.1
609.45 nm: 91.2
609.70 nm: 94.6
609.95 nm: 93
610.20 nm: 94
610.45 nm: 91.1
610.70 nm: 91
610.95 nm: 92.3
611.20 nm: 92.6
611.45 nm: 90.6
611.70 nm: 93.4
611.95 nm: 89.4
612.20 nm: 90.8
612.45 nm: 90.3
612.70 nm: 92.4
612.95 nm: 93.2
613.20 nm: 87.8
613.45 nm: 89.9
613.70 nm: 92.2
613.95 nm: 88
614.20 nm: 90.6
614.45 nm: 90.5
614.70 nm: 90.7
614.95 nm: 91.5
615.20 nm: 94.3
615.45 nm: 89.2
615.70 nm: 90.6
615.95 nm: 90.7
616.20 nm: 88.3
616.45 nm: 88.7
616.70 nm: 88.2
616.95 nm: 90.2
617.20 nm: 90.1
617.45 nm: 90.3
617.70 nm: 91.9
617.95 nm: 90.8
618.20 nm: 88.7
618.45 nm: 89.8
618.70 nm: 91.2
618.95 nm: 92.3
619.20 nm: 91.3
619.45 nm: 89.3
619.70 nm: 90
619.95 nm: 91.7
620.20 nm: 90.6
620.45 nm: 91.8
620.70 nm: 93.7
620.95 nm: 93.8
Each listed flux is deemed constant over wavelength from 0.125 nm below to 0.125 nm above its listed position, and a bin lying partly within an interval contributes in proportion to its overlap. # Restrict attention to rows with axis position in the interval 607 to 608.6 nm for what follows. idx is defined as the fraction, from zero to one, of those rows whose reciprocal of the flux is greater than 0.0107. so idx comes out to 1.0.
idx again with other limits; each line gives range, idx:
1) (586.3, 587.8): 0.3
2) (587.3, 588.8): 0.3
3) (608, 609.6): 0.8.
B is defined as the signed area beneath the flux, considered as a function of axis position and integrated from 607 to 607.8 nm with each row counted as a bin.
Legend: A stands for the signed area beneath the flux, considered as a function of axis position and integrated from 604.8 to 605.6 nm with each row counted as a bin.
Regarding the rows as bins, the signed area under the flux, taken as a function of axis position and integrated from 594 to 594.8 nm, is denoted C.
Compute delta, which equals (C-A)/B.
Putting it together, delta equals -0.02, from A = 75.9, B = 74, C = 74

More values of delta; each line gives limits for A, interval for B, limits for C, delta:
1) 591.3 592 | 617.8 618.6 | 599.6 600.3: 0.02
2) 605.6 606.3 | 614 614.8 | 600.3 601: 0.01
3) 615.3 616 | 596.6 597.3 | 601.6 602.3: 0.05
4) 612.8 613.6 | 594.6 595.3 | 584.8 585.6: 0.04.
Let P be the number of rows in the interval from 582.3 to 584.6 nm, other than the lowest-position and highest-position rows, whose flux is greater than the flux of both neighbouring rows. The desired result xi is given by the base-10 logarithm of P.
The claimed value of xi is 0.5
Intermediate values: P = 3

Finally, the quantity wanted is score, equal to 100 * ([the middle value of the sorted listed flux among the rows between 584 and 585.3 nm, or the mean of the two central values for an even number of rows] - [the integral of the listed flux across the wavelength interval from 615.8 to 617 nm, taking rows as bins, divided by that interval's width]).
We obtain 491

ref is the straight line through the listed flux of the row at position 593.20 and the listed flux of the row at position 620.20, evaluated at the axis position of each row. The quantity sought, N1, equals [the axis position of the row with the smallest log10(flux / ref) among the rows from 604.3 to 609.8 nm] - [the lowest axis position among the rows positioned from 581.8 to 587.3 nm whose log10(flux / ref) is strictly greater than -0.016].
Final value 23.50 nm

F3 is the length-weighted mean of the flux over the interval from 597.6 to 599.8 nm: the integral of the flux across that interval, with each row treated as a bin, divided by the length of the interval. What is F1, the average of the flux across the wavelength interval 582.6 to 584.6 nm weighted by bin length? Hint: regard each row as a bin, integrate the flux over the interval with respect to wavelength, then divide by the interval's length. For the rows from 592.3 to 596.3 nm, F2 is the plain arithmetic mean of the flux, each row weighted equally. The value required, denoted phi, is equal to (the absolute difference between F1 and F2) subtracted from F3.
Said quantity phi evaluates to 89.6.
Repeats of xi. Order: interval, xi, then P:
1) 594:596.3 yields 0.3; 2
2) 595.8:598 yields 0.3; 2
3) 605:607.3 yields 0.3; 2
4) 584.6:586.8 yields 0.0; 1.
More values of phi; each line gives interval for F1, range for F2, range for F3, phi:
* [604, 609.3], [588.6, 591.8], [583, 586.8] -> 94.1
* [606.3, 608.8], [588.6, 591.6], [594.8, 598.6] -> 91.7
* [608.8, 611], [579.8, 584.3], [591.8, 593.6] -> 91.2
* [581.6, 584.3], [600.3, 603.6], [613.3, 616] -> 87.8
